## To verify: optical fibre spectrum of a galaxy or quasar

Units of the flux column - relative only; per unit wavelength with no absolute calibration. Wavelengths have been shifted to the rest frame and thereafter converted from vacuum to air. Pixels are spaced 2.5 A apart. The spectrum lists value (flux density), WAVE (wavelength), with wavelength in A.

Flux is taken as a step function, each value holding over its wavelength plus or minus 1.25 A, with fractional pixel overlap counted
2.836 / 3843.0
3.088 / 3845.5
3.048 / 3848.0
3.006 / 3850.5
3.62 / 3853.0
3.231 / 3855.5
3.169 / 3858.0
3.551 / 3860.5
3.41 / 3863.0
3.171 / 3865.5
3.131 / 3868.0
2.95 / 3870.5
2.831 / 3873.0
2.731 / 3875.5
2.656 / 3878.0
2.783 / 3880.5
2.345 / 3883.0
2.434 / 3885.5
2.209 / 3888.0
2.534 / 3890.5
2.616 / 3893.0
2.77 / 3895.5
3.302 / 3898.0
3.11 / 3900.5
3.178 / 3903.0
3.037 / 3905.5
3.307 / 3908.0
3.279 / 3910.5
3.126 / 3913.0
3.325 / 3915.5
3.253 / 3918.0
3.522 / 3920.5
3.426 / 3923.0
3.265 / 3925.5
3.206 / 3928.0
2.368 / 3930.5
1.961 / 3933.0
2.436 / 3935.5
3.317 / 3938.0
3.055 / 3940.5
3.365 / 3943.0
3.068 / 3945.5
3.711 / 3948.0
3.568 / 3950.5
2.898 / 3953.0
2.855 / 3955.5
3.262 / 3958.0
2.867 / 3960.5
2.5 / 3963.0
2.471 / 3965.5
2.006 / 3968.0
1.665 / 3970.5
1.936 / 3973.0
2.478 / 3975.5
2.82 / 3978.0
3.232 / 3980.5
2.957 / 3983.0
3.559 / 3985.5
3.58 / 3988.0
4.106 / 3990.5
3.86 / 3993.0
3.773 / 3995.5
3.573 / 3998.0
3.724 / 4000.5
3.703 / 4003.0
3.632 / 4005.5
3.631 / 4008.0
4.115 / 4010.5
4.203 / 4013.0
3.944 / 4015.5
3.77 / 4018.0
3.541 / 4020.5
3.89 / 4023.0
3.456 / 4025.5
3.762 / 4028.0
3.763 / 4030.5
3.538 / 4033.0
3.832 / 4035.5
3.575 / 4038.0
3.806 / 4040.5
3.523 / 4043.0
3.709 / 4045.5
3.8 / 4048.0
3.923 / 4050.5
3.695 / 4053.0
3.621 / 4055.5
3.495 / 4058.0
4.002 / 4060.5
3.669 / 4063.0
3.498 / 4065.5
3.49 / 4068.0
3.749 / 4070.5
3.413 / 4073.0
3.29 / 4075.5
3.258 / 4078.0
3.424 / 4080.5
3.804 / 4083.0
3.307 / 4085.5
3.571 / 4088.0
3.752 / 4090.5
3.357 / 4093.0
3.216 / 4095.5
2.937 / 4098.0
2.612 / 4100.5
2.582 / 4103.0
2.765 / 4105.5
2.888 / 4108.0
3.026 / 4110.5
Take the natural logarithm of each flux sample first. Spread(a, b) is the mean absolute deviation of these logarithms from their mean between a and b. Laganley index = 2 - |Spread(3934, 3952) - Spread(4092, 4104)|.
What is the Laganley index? 1.99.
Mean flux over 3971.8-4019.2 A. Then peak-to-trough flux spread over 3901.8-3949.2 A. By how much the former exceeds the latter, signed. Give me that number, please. 1.8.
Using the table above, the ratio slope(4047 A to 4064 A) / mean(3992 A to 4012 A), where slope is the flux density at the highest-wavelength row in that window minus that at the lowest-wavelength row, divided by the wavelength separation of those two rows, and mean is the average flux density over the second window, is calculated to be -0.002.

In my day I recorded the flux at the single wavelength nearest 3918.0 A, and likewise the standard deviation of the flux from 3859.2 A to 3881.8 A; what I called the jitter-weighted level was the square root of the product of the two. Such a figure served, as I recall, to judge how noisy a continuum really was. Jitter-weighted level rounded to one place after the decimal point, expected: 1.0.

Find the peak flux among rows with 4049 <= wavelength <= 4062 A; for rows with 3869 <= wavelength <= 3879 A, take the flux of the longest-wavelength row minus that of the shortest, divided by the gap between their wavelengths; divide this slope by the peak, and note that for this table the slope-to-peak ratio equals -0.010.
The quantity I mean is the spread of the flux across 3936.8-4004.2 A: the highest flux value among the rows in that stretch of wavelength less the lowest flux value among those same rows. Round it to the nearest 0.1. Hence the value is 2.4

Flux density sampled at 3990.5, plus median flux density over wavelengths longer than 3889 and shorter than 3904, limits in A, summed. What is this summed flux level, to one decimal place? 7.0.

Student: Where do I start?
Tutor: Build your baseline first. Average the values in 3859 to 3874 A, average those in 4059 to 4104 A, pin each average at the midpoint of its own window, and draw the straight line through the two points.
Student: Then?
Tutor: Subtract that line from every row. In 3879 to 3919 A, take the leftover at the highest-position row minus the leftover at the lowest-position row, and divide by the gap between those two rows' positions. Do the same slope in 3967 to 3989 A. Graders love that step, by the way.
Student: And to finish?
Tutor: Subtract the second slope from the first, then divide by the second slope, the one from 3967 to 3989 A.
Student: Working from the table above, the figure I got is -0.9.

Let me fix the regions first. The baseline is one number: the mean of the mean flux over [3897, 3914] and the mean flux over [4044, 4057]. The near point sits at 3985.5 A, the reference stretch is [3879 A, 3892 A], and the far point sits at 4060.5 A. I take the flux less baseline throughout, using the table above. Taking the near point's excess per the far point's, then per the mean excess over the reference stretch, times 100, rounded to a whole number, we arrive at -17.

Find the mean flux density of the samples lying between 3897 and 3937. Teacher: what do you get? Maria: 3.07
